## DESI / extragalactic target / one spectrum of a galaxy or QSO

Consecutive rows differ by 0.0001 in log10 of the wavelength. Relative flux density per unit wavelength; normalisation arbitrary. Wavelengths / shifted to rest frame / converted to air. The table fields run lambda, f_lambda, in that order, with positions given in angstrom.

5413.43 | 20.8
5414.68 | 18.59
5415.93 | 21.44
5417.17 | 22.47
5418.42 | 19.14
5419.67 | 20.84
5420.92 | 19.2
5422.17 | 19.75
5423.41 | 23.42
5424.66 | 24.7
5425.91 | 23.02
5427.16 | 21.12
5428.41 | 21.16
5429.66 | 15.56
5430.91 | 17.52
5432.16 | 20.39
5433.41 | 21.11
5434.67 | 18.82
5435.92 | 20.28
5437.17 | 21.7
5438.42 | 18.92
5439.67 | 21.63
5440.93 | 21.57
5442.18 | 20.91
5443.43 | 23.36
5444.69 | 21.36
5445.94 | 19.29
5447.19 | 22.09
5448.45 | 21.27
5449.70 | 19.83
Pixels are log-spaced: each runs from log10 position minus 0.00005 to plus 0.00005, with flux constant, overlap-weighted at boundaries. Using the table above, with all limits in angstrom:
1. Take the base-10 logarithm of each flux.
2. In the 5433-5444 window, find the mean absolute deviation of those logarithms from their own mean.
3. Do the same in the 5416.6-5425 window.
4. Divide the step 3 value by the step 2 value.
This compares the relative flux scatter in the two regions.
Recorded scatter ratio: 1.7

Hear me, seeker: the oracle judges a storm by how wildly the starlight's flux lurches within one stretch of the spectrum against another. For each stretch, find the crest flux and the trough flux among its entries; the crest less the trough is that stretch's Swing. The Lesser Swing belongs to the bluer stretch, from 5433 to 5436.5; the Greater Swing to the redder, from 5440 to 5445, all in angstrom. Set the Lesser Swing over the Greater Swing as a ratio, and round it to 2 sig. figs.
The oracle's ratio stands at 0.93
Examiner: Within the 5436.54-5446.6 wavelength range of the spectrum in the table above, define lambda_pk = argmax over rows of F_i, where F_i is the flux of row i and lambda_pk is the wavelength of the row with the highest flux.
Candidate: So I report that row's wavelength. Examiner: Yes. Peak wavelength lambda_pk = 5443.43 angstrom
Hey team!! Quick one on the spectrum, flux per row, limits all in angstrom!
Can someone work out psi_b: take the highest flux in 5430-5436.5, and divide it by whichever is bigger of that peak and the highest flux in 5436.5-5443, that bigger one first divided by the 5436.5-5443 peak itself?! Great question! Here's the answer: 21.1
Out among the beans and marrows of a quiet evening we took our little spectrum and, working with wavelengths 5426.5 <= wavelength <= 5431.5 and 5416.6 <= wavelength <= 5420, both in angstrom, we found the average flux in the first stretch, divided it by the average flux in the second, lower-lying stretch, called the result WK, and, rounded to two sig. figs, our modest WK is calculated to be 0.91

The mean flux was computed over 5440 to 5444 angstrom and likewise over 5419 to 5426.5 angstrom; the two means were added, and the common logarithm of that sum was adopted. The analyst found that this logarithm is 1.64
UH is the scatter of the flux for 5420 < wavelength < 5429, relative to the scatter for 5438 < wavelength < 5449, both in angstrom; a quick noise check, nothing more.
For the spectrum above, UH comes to 1.5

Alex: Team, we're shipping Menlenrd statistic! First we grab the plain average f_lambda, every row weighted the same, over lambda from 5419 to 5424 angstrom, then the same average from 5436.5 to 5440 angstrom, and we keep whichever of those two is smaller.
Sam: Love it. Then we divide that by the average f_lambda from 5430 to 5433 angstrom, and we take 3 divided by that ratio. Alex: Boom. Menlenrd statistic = 2.7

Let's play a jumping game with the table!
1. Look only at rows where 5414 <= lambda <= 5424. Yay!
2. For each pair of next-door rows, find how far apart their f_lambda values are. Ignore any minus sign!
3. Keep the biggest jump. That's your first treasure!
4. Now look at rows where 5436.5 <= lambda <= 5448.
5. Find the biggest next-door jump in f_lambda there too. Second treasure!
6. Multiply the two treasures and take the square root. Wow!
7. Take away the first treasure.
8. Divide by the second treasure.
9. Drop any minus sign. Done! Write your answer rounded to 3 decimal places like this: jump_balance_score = 0.166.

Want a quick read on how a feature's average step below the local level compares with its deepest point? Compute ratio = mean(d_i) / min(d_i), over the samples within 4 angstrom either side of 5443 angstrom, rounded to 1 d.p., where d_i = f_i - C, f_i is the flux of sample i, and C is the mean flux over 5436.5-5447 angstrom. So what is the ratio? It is -0.1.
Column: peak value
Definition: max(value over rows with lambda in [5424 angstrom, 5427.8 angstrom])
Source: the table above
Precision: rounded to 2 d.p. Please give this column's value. 24.70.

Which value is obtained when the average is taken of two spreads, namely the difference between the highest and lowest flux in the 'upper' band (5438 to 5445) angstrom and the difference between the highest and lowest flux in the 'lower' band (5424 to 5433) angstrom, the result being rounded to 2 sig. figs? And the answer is 6.8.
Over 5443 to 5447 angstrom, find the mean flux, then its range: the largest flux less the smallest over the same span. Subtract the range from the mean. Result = 17.3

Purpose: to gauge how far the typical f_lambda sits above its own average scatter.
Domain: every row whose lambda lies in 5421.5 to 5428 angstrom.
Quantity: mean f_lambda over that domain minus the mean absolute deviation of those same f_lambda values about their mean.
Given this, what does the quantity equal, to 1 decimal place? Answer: 20.8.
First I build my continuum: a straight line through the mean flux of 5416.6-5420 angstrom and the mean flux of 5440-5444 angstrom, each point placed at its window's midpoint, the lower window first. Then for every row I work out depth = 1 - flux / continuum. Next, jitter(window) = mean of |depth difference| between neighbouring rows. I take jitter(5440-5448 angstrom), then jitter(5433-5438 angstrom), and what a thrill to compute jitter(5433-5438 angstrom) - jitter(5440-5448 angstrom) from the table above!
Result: -0.012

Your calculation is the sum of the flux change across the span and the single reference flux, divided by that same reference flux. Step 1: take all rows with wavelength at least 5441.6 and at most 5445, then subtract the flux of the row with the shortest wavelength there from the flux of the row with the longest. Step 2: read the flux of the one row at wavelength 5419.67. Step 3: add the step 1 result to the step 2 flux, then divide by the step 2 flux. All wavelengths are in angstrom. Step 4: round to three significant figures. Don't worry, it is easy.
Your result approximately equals 1.02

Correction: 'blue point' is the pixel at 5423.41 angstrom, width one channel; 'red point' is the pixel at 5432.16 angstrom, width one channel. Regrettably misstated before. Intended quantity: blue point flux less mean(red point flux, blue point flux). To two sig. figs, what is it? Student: 1.5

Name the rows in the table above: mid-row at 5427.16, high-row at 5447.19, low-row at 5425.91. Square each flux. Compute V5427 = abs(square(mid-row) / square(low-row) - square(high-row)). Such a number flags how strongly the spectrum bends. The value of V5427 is 487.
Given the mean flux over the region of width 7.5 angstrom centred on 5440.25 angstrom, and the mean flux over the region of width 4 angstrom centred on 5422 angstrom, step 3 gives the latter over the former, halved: 0.487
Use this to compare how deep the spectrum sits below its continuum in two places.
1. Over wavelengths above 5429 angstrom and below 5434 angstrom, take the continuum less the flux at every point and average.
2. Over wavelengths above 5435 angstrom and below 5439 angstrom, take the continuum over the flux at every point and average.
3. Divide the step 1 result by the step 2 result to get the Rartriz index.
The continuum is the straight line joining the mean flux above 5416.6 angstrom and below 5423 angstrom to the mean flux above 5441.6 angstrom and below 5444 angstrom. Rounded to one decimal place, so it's 2.4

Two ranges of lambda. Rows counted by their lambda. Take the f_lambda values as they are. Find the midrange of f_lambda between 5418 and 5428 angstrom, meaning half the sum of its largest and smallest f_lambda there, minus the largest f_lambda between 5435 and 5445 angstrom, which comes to -1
